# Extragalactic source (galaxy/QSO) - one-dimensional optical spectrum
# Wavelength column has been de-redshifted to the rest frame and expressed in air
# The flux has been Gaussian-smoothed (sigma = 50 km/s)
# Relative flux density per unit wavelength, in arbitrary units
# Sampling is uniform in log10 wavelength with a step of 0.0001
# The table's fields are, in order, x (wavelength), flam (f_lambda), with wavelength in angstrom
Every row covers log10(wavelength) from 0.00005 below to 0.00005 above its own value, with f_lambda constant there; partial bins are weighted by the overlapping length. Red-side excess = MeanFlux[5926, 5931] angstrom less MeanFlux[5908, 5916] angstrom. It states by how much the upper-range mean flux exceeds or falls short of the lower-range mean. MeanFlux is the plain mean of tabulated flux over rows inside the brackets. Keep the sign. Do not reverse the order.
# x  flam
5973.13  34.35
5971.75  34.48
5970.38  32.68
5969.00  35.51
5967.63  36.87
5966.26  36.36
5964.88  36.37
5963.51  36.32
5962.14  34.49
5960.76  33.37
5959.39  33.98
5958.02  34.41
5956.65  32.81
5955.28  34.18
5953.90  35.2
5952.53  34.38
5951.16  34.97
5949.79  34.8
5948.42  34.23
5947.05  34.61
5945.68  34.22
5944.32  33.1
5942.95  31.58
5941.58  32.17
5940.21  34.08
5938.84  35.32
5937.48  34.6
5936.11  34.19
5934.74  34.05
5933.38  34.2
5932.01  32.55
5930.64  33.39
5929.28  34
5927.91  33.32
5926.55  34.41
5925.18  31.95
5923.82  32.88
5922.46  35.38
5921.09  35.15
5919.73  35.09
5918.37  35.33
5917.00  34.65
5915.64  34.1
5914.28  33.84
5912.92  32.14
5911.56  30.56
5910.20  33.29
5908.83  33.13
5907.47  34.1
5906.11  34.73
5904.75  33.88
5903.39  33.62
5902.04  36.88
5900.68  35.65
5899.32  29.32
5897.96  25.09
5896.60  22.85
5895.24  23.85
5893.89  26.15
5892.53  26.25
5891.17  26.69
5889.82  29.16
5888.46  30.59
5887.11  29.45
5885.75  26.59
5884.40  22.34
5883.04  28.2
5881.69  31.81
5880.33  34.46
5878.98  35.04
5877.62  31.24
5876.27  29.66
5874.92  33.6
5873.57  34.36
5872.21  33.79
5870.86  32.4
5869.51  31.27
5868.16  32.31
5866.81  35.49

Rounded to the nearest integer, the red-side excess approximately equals 1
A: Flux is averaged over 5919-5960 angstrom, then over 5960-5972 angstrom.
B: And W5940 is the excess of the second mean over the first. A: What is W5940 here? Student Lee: 1.2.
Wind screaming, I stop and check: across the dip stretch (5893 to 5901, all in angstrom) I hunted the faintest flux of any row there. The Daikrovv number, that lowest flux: 22.85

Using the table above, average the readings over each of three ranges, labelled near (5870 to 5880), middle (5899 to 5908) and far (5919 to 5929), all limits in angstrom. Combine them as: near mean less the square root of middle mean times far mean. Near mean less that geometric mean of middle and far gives -1.2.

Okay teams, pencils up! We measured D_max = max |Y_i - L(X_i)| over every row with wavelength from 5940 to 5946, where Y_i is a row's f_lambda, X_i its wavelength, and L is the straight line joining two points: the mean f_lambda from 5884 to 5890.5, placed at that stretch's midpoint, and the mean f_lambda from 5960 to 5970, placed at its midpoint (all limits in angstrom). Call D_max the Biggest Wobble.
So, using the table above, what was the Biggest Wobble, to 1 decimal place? 1.8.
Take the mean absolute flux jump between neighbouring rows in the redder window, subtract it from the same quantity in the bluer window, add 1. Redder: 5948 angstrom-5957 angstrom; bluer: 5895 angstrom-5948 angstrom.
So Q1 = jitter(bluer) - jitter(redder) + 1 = 1.51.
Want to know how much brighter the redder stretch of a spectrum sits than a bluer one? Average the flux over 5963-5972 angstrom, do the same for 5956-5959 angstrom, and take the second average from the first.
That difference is 1.9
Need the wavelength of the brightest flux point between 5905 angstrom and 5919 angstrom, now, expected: 5918.37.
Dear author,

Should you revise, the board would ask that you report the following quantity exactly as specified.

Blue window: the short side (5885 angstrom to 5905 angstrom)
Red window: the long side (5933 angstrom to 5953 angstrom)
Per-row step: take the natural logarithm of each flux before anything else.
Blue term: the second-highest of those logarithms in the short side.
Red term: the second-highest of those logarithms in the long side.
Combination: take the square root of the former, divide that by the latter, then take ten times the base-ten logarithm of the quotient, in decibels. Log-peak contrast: -2.74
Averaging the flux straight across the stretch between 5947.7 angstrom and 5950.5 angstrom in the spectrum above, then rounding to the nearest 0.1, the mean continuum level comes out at 34.5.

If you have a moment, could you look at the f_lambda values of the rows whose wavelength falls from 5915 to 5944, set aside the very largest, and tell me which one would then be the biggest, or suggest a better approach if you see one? 35.33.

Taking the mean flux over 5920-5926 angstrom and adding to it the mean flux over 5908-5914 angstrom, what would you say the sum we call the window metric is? 66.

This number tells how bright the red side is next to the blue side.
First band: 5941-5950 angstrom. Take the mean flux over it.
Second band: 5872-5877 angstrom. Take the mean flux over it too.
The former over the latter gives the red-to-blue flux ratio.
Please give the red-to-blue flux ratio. 1.02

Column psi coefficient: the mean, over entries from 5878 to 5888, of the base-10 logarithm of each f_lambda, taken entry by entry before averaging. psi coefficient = 1.47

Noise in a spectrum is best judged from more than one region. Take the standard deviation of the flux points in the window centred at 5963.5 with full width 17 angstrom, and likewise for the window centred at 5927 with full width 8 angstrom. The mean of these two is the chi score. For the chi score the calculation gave 1.1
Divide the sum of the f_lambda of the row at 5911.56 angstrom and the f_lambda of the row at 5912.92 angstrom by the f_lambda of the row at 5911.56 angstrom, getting 2.05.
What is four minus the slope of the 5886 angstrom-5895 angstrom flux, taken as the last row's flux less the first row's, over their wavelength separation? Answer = 4.49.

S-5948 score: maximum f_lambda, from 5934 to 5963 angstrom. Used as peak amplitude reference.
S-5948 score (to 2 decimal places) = 35.32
